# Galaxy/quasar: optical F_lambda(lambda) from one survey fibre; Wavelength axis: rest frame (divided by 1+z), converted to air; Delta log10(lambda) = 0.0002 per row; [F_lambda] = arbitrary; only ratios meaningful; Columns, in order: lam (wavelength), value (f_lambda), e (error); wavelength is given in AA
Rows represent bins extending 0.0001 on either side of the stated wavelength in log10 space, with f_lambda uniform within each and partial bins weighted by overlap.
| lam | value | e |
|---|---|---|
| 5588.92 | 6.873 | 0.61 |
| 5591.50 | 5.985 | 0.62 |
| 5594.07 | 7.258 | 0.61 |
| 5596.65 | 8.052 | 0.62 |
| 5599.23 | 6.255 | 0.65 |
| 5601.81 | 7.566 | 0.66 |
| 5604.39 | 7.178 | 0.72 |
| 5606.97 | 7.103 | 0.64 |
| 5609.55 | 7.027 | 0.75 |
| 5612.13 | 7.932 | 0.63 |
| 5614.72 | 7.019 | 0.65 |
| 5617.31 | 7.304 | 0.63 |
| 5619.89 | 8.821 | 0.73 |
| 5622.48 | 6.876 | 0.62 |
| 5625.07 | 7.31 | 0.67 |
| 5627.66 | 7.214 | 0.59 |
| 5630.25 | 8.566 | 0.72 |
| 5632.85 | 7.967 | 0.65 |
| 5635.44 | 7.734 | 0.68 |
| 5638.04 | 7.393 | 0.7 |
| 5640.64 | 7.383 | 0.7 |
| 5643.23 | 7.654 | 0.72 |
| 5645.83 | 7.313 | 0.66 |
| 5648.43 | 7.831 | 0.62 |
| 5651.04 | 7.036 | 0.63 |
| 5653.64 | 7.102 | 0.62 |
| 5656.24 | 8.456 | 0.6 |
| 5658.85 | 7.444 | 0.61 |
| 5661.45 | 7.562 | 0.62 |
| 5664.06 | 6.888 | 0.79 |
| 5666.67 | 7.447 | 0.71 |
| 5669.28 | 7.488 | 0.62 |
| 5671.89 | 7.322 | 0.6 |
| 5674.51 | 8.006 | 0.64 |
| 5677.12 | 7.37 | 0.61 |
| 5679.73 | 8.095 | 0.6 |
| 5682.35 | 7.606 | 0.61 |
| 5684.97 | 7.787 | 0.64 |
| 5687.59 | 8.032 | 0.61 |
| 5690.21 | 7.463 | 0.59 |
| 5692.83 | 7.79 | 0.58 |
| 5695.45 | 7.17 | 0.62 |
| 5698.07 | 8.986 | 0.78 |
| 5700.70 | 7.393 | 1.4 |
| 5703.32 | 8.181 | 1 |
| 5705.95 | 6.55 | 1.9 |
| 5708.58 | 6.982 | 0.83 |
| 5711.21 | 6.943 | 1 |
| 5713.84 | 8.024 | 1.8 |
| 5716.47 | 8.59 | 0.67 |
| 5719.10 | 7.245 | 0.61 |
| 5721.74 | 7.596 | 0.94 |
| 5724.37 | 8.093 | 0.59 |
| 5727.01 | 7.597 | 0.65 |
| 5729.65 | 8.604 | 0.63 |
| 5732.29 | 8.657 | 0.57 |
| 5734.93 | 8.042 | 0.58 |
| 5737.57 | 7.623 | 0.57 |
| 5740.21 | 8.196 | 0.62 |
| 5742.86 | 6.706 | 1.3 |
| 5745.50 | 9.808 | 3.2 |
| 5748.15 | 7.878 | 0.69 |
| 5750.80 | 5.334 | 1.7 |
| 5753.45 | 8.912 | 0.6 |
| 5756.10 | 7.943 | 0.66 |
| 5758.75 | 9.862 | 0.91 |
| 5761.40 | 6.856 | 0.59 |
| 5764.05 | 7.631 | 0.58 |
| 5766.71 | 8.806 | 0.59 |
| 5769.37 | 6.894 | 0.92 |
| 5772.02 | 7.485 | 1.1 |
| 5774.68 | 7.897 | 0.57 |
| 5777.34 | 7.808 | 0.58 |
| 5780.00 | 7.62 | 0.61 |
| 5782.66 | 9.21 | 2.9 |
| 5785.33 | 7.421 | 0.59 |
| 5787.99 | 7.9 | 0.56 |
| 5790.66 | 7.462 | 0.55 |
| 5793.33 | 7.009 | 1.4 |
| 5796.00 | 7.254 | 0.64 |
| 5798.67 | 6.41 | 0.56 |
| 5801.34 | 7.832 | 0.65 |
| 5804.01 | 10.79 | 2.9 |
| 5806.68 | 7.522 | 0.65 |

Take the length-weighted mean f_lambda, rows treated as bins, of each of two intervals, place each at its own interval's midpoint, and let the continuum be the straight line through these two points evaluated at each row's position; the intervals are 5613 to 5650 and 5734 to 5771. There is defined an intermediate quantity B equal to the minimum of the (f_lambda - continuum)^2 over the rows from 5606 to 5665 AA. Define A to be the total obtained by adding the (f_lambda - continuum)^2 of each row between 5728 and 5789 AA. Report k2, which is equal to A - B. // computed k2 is 23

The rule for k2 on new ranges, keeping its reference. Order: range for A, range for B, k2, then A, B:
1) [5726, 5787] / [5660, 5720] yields 23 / 23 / 0.0021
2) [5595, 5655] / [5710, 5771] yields 7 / 7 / 0.0000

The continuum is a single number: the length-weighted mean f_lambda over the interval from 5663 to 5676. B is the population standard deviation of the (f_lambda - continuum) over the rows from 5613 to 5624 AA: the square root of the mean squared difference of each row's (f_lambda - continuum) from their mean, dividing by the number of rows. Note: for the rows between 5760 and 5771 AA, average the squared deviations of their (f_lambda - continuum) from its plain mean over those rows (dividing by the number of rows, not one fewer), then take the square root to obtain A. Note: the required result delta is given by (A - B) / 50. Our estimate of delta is 0.000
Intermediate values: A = 0.8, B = 0.78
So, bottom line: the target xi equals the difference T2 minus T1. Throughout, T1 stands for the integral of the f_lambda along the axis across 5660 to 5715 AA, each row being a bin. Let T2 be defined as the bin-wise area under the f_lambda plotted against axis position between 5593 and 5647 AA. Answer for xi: -13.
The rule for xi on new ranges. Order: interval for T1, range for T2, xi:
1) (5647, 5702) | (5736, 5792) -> 21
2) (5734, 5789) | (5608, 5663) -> -18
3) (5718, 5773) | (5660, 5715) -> -18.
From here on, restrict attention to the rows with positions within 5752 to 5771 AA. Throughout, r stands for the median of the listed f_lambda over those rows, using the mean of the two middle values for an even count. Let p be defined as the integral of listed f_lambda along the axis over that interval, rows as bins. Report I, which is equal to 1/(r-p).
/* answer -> -0.007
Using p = 154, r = 7.9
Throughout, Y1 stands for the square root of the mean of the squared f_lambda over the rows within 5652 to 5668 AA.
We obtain 7.50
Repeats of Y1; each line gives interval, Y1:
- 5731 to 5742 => 8.14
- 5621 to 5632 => 7.52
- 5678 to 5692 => 7.80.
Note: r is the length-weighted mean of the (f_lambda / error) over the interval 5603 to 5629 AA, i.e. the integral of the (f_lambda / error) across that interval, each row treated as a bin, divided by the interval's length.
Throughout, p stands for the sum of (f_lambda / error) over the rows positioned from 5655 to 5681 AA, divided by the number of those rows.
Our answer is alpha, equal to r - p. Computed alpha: -0.8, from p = 12.0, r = 11.2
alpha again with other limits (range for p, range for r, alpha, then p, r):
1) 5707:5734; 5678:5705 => 0.6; 10.7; 11.3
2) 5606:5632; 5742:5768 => -1.3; 11.4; 10.1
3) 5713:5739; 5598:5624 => -0.9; 11.9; 11.0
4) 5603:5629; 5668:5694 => 1.4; 11.2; 12.6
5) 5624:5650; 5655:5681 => 0.6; 11.4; 12.0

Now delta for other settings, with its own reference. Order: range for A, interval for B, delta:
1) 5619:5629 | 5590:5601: -0.001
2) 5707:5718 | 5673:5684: 0.008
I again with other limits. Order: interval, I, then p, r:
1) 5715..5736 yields -0.006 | 169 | 8.1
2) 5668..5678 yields -0.015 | 76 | 7.4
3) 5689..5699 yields -0.014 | 78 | 7.6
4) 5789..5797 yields -0.020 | 58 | 7.3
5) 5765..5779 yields -0.010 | 109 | 7.8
